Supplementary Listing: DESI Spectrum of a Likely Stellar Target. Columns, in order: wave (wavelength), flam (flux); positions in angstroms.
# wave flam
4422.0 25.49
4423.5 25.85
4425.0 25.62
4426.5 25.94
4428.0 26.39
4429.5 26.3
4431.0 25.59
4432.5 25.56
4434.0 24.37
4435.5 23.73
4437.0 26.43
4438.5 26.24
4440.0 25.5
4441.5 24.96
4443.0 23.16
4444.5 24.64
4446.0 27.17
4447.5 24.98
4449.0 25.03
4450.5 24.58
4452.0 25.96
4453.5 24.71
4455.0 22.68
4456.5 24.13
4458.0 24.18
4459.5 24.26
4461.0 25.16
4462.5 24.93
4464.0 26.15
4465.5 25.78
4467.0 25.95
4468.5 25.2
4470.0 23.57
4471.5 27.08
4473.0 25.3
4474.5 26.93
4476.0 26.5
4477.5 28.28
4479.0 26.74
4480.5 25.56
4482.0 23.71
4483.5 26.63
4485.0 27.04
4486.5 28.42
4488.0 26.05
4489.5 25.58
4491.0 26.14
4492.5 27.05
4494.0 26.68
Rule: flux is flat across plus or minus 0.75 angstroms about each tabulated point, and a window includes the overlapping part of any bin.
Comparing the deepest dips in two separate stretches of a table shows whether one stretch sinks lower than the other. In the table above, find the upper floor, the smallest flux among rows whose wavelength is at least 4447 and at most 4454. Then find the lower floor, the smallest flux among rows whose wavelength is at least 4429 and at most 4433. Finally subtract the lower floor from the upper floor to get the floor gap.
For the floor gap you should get -1.0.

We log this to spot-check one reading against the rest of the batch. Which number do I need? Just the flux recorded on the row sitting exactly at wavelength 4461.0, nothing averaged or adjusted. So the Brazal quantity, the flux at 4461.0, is 25.16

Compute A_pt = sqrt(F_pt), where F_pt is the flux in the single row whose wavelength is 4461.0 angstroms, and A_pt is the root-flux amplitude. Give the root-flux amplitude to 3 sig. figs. 5.02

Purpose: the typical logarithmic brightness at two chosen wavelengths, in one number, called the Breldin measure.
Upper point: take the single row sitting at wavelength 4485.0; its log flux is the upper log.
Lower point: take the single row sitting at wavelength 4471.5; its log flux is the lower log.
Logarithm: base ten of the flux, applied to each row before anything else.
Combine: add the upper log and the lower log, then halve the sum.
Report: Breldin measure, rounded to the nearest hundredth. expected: 1.43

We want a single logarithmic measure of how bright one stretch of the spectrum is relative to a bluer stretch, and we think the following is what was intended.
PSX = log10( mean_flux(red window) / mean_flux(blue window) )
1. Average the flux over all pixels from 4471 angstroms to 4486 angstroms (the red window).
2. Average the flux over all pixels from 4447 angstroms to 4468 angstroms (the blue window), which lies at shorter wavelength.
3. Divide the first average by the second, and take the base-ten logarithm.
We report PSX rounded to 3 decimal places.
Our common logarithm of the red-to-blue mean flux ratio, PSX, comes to 0.025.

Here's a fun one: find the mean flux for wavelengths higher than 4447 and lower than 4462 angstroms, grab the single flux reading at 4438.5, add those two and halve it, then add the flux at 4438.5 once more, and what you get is 51.6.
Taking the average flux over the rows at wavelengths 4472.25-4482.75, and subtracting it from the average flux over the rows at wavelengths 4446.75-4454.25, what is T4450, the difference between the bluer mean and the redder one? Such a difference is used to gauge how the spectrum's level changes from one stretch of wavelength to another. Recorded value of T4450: -1.1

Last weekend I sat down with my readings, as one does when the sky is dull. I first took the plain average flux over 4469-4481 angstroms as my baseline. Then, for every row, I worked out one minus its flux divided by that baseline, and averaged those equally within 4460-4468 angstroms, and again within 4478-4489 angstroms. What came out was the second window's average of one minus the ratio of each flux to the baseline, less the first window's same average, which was -0.03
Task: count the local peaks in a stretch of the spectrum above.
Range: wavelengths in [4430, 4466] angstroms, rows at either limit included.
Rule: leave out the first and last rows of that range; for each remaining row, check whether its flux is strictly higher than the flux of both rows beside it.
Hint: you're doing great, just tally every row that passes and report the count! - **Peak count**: 6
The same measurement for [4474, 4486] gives 1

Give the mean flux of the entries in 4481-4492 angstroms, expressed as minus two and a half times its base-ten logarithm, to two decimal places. -3.55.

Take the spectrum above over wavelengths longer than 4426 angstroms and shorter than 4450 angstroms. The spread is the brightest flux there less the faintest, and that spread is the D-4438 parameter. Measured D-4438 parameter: 4.0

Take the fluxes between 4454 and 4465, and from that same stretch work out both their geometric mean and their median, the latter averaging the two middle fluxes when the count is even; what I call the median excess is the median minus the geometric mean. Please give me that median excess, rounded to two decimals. -0.22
